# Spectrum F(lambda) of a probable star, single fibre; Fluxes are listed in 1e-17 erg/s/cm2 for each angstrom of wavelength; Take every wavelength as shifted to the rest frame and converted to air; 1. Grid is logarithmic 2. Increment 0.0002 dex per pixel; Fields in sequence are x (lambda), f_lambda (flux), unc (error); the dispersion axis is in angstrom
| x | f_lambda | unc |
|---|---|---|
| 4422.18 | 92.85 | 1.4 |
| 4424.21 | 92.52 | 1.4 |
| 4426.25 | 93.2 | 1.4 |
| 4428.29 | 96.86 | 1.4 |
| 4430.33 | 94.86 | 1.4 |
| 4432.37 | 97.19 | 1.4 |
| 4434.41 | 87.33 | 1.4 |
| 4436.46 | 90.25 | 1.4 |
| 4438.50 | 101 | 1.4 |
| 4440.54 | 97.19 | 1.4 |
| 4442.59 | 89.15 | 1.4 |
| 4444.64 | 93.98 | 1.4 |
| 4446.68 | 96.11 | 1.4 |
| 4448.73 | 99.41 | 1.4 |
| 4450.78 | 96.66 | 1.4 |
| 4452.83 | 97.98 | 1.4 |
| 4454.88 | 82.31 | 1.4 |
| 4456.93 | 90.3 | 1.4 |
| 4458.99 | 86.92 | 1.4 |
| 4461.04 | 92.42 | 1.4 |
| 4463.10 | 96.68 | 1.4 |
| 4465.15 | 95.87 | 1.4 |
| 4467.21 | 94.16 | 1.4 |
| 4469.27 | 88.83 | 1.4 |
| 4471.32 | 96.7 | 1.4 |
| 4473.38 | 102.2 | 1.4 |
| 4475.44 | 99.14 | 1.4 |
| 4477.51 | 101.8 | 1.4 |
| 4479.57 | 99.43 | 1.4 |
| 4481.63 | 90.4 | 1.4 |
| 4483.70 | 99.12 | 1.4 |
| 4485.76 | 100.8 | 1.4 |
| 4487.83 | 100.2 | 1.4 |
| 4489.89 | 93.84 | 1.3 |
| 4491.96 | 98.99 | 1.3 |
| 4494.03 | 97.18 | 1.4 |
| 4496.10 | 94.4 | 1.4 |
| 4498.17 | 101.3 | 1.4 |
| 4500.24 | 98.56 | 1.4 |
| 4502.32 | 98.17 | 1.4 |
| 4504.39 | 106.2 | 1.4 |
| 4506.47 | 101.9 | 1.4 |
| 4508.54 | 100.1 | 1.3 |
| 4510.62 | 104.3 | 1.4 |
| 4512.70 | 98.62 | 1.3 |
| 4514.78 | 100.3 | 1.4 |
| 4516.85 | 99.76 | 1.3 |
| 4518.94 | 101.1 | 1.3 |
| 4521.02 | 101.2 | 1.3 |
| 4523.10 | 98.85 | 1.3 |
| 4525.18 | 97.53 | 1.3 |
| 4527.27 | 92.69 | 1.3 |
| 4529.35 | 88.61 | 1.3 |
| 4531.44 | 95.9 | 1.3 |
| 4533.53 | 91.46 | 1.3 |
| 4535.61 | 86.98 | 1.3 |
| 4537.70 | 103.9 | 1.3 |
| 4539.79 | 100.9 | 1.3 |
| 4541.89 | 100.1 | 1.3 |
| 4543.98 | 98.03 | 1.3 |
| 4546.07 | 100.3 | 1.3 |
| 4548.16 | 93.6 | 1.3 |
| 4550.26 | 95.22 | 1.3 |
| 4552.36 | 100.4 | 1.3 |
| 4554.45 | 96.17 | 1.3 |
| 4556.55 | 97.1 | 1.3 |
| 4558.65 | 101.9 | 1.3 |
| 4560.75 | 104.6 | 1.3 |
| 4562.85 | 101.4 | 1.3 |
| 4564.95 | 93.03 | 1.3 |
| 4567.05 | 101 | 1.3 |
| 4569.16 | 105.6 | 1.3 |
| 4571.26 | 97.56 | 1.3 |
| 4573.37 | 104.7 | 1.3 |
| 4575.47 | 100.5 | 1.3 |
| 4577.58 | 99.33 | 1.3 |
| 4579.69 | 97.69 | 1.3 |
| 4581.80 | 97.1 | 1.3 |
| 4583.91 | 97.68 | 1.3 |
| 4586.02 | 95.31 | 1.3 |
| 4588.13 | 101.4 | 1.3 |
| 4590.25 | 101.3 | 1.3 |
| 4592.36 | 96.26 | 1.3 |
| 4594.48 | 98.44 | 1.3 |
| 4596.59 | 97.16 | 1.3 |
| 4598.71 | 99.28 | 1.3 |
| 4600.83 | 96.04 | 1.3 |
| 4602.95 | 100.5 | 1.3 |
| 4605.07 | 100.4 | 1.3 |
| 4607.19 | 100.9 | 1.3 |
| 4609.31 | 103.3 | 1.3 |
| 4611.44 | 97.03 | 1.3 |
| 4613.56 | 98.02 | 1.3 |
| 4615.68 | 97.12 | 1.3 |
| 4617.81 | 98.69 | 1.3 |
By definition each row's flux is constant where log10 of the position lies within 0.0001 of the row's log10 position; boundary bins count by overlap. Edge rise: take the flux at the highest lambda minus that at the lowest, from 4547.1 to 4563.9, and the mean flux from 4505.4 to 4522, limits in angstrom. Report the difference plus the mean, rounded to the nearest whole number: 109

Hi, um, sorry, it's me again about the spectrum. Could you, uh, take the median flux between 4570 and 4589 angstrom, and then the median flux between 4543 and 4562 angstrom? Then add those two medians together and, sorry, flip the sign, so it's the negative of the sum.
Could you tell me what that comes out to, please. -196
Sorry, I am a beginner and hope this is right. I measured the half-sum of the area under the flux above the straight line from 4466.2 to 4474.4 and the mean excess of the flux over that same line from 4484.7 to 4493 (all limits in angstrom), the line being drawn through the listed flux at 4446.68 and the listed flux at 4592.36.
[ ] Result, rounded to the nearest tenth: -1.6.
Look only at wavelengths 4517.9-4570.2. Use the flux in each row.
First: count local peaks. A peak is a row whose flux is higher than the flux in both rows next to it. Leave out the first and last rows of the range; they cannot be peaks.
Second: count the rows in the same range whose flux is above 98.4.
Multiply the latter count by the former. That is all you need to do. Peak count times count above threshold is 78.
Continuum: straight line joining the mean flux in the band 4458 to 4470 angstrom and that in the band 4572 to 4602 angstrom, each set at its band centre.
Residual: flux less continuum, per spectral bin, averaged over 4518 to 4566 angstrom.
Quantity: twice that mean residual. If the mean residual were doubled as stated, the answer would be 2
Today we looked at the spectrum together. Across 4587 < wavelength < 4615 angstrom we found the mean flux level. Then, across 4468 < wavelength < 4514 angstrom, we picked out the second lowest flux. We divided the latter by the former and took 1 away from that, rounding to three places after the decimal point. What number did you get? -0.089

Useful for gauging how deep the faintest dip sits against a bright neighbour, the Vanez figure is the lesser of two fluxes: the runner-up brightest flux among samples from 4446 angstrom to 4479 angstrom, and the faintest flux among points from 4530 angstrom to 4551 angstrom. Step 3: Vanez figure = 87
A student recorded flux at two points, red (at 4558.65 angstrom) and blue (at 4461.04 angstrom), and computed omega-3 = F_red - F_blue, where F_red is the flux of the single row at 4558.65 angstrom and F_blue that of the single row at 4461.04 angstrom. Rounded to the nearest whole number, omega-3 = 9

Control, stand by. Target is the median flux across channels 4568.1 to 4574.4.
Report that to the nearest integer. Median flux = 105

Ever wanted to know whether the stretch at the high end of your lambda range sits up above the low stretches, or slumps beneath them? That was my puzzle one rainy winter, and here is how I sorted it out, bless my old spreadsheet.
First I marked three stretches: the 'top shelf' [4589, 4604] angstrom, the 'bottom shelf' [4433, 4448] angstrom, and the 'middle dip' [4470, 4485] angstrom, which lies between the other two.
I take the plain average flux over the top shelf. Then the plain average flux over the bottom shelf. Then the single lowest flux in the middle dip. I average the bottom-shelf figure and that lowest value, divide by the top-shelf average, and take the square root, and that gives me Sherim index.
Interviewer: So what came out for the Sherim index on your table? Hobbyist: 0.967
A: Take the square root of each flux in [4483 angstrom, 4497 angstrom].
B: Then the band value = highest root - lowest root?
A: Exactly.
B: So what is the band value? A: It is 0.35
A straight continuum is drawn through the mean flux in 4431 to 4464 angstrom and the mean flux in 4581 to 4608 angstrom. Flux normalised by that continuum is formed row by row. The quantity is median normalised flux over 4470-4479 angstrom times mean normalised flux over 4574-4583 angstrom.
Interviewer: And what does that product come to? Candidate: 1.07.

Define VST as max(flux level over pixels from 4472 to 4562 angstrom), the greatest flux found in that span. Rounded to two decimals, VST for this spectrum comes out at 106.20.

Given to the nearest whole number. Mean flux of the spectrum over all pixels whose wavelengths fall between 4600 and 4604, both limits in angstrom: 98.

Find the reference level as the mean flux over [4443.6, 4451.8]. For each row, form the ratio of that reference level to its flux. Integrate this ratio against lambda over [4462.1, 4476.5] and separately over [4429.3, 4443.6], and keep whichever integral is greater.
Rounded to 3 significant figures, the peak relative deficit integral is 14.7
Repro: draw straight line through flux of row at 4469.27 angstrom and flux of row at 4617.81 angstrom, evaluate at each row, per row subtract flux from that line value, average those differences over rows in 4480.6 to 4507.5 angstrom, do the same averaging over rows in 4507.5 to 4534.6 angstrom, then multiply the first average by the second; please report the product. 44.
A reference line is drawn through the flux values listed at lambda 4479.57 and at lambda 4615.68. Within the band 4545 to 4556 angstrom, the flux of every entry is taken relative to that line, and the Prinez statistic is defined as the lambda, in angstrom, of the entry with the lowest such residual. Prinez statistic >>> 4548.16 angstrom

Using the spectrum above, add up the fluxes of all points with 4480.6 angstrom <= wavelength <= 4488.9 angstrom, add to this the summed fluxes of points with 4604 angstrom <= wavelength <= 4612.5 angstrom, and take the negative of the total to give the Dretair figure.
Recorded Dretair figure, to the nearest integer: -792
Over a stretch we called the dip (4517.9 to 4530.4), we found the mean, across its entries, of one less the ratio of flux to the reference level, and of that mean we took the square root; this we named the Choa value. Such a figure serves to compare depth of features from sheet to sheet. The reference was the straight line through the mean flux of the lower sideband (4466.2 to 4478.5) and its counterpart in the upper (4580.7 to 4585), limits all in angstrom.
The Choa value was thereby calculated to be 0.08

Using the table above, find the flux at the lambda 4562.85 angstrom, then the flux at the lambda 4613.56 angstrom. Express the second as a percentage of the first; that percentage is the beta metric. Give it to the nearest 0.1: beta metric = 96.7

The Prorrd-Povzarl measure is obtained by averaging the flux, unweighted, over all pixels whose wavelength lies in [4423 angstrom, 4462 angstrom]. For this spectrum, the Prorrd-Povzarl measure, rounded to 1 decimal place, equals 93.5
